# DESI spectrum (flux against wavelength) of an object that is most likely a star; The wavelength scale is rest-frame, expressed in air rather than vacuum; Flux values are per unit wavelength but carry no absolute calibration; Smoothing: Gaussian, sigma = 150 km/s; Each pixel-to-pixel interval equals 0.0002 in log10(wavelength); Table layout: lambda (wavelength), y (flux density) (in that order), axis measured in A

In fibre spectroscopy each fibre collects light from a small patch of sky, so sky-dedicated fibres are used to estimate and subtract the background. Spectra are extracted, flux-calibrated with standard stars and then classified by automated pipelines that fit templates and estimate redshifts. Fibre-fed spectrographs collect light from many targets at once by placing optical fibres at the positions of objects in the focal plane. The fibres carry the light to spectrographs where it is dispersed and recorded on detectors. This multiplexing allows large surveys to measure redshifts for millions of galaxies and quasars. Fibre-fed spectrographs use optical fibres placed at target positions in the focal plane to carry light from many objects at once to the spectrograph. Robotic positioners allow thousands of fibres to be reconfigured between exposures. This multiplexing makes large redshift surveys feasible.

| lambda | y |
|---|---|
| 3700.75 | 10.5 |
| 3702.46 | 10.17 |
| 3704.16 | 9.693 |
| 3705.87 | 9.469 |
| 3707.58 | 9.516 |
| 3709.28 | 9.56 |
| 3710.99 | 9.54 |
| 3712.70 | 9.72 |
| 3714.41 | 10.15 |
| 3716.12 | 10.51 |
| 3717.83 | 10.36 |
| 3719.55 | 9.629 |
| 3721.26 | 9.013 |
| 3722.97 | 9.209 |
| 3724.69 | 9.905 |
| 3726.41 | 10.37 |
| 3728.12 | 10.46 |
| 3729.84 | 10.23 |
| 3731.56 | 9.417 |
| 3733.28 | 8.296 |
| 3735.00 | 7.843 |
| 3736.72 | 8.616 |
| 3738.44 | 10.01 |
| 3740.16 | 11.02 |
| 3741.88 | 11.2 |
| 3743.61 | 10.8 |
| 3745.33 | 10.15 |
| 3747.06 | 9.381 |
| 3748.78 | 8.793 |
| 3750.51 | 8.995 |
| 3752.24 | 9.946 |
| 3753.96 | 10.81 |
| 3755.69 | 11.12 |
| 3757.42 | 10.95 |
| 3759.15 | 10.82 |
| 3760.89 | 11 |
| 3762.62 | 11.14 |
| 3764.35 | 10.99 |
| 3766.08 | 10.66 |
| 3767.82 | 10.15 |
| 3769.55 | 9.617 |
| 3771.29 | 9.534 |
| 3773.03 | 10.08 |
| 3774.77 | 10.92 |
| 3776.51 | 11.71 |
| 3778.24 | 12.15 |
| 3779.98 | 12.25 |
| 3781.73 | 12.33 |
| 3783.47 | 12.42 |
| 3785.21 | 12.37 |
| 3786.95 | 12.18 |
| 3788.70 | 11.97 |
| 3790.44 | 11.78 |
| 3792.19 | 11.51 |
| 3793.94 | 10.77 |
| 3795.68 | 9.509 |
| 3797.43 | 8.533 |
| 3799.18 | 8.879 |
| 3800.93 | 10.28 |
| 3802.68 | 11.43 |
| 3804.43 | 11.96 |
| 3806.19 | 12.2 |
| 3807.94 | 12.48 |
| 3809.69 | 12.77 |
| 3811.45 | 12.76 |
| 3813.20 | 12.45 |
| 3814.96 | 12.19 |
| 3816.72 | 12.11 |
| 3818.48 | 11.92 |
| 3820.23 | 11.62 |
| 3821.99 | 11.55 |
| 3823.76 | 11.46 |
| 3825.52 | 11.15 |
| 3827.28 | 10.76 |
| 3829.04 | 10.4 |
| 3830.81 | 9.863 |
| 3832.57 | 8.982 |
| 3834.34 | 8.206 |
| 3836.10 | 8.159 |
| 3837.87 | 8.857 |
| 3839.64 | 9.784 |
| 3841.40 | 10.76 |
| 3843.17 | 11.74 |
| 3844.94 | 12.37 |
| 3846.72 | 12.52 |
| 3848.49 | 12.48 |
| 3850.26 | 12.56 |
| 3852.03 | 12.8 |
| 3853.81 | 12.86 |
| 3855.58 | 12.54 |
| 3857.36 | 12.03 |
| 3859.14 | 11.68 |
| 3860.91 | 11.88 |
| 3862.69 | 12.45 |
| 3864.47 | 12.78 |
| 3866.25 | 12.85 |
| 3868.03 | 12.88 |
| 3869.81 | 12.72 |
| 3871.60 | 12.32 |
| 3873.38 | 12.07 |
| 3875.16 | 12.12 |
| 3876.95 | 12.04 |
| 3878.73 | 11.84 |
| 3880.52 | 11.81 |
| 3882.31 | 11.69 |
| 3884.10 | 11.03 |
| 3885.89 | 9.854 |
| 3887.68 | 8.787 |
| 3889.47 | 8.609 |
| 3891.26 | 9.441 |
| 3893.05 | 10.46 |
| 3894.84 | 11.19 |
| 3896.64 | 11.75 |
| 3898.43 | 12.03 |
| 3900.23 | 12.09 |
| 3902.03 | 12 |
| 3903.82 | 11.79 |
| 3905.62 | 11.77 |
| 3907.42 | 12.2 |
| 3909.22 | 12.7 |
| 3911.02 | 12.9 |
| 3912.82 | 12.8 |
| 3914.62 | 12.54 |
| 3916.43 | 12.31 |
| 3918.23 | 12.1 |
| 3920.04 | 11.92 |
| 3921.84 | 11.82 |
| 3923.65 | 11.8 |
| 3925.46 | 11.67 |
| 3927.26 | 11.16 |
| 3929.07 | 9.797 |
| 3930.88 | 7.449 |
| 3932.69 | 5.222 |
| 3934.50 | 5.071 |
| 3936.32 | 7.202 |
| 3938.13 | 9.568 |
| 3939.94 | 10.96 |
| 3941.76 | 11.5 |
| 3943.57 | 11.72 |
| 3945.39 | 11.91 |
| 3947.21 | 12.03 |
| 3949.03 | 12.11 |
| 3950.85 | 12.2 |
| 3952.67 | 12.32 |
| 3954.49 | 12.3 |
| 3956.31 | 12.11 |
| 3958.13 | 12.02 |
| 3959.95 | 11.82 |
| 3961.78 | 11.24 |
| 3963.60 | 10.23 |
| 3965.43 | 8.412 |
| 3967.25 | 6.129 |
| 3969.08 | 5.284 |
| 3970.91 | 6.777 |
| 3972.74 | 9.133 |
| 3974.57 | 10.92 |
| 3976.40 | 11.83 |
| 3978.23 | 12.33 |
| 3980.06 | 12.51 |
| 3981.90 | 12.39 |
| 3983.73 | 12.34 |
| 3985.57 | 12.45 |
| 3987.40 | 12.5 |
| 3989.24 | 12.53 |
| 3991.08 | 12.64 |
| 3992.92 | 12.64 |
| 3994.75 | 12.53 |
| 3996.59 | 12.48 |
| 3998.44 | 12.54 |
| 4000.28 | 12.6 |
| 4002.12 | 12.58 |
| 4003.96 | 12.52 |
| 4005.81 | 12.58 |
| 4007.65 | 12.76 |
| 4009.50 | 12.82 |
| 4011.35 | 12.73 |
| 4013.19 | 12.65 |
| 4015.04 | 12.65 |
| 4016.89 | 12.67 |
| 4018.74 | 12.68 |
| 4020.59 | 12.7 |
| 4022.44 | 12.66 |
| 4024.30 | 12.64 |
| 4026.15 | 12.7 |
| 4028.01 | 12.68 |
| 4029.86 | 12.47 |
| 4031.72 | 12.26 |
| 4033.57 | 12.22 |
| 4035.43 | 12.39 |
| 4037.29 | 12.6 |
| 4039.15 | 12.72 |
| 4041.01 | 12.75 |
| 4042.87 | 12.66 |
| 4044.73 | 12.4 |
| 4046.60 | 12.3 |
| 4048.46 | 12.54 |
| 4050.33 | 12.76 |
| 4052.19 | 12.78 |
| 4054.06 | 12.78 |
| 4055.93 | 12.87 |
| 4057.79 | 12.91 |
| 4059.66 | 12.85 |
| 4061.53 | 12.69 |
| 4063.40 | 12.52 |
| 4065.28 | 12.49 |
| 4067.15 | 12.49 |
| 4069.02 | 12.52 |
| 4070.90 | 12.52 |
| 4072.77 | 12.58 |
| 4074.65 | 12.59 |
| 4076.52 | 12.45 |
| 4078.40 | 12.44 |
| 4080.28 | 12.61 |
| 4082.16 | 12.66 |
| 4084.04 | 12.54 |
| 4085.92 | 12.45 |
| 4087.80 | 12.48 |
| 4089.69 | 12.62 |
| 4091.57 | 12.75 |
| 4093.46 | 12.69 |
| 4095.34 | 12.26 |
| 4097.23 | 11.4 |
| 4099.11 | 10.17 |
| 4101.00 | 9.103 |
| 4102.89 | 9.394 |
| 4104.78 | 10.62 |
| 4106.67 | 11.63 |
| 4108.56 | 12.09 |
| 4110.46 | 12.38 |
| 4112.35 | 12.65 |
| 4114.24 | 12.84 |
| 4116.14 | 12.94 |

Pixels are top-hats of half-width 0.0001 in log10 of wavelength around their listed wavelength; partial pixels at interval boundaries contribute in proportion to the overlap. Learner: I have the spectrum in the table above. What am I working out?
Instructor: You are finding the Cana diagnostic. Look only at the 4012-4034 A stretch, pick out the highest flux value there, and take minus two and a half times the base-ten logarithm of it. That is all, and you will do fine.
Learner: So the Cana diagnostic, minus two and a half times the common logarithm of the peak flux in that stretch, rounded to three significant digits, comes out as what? -2.76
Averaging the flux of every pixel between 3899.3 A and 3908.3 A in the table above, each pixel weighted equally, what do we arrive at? 12.0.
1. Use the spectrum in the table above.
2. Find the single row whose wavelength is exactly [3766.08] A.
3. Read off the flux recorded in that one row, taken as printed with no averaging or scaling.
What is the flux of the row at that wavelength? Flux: 10.66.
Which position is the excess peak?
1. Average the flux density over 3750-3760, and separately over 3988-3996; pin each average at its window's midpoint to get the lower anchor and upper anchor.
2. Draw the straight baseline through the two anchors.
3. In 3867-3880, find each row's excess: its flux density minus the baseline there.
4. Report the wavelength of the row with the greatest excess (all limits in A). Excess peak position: 3868.03 A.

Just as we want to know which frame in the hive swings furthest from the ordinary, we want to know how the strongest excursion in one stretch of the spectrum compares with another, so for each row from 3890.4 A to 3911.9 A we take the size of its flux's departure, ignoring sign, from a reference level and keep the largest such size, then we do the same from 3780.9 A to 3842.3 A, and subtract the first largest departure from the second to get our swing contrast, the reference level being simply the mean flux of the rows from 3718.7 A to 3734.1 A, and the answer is -0.13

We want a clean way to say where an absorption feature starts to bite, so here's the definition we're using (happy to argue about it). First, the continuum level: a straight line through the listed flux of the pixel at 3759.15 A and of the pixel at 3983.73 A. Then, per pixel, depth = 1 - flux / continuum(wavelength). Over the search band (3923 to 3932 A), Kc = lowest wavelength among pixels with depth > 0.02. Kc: 3925.46 A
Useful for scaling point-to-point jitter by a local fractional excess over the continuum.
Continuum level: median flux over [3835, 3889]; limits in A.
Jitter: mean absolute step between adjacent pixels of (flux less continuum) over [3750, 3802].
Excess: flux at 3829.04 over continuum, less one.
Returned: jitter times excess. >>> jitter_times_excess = -0.061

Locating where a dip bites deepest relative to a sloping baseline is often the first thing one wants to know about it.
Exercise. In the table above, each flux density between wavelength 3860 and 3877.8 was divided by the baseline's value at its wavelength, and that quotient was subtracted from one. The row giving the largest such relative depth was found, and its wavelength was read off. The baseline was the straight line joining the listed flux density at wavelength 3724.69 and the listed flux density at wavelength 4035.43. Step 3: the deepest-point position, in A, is 3860.91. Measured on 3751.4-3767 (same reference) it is 3752.24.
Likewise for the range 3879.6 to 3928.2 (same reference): 3889.47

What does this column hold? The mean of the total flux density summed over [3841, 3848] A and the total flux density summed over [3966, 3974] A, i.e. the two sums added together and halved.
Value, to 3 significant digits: 37.4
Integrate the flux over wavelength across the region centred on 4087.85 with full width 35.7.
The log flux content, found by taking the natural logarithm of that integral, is 6.05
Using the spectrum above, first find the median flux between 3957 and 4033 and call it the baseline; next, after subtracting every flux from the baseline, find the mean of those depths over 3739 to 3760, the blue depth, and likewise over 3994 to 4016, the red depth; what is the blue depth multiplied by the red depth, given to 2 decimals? -0.22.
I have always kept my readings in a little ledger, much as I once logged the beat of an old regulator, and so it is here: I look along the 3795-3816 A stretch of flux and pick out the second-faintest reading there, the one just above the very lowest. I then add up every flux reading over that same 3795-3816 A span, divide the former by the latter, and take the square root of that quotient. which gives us 0.26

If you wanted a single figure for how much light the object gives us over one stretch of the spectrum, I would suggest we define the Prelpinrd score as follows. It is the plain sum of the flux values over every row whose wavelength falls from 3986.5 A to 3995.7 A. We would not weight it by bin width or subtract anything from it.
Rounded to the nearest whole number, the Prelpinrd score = 63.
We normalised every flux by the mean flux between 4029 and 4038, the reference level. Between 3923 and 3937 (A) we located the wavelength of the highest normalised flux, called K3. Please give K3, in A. 3923.65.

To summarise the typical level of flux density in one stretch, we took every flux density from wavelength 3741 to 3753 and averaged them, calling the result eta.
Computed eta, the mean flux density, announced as 9.9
